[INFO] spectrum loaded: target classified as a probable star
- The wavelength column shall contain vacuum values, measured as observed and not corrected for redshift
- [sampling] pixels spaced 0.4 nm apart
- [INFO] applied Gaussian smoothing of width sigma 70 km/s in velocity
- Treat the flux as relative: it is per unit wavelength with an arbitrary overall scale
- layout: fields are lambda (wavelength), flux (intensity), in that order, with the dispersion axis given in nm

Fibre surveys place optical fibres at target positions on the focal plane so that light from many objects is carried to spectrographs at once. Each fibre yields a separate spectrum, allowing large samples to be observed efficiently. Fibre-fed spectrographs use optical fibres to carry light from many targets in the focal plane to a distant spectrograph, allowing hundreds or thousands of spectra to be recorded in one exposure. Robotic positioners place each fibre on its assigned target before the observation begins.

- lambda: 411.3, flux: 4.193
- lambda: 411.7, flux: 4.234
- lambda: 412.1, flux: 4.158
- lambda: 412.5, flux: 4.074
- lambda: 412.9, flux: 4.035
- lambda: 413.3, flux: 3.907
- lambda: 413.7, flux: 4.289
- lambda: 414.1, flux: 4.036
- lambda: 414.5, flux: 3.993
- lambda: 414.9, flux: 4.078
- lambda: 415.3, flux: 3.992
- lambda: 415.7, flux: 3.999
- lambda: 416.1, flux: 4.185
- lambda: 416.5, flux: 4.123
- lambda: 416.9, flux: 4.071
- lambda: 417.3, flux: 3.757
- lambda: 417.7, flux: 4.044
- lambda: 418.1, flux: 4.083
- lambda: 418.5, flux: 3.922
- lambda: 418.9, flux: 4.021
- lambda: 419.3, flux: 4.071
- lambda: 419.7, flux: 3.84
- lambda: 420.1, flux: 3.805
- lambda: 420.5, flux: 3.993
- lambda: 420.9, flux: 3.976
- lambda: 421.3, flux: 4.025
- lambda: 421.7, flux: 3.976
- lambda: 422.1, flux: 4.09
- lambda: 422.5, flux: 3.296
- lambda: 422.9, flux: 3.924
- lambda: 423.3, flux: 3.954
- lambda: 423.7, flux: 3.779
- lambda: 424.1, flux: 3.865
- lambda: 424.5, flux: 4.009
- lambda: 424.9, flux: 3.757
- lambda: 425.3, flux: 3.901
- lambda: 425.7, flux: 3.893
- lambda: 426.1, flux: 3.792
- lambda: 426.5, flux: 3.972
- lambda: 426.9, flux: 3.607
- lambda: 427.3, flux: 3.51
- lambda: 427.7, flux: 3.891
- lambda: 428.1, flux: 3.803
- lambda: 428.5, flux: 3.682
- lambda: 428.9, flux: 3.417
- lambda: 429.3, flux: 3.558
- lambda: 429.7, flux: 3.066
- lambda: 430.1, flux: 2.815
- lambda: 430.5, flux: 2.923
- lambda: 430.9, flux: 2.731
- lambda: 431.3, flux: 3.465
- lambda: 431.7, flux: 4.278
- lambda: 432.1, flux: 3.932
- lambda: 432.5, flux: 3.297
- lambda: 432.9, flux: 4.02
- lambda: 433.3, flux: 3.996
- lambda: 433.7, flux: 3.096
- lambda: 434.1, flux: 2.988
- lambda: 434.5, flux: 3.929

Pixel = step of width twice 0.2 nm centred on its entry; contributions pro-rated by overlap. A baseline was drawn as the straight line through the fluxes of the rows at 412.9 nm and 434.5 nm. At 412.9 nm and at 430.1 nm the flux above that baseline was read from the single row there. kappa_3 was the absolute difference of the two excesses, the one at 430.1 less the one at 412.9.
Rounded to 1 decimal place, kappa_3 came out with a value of 1.1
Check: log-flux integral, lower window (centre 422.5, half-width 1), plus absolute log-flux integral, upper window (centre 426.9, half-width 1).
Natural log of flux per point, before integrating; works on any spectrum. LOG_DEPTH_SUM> 5.33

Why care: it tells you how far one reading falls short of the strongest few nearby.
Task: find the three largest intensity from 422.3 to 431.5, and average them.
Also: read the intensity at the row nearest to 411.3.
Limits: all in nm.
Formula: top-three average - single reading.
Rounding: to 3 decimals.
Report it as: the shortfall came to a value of -0.215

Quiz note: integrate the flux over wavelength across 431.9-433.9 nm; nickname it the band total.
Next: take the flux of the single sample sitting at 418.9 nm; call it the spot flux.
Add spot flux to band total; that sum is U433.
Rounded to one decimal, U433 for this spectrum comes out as 11.4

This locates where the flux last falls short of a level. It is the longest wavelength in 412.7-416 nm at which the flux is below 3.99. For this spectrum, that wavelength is 413.3 nm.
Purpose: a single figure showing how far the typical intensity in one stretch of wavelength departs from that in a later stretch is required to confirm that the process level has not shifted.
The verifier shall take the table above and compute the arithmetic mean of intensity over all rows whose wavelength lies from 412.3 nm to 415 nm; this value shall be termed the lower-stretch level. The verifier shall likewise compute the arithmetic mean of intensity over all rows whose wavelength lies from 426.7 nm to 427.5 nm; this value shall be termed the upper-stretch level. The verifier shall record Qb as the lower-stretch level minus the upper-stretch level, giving 0.50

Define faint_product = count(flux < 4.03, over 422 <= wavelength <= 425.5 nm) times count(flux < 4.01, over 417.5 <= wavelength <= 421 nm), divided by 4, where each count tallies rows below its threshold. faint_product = 10.0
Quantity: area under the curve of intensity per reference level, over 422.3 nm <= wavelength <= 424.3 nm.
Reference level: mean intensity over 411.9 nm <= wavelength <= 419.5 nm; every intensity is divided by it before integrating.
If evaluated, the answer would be 1.86 nm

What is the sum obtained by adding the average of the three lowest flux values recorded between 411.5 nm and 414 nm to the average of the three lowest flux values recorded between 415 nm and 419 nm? 7.90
